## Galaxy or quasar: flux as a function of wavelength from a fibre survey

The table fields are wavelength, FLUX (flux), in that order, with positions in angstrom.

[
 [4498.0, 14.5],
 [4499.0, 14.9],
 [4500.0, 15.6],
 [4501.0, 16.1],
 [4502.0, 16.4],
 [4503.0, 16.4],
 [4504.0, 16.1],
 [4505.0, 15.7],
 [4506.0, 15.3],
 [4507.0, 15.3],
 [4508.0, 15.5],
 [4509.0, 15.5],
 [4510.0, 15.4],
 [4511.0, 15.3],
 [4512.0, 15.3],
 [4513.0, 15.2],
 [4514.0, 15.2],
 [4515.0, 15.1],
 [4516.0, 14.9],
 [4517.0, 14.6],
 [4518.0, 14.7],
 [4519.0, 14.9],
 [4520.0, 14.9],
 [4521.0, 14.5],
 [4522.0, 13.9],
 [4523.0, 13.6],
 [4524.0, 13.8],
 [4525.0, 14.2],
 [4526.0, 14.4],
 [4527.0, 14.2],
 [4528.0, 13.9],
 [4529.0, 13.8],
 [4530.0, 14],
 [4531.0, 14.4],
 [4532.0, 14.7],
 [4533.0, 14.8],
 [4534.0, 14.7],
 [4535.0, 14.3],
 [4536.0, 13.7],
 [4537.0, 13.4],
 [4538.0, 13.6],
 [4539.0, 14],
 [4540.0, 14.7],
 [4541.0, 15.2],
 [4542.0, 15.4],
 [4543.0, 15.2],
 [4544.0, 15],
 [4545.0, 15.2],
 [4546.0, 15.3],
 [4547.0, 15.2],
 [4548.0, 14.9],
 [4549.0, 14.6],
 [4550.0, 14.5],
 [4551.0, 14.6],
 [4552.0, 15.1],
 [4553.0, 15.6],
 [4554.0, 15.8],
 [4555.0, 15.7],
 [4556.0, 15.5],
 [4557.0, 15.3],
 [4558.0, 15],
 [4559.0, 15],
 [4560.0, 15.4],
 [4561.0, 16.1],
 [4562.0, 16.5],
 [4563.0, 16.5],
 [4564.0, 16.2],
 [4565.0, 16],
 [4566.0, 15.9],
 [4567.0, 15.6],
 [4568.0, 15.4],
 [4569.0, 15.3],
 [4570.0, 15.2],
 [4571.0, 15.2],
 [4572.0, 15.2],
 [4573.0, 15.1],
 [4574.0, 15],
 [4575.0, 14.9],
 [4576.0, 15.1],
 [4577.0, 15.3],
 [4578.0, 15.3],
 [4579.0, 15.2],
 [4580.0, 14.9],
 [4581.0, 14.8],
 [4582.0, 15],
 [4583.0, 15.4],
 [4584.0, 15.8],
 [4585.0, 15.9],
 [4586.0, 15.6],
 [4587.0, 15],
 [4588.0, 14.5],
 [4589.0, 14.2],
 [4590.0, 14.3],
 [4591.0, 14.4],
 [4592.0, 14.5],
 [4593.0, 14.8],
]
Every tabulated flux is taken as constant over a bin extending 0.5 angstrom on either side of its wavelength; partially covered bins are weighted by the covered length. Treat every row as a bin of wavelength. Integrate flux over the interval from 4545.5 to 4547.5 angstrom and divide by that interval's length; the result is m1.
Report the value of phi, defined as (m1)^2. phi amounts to 233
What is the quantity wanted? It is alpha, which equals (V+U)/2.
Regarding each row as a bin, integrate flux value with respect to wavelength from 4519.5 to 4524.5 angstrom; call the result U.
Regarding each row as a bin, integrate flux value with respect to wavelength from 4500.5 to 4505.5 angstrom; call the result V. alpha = 75.7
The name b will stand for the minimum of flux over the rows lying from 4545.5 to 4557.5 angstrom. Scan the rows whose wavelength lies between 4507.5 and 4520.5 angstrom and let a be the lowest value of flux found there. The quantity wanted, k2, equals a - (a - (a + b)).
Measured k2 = 29.1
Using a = 14.6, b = 14.5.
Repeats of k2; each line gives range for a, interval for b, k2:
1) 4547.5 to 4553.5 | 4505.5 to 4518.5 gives 29.1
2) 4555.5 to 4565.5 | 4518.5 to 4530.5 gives 28.6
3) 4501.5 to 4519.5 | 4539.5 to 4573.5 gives 29.1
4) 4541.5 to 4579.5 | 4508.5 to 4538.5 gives 27.9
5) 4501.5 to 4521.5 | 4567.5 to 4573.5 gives 29.6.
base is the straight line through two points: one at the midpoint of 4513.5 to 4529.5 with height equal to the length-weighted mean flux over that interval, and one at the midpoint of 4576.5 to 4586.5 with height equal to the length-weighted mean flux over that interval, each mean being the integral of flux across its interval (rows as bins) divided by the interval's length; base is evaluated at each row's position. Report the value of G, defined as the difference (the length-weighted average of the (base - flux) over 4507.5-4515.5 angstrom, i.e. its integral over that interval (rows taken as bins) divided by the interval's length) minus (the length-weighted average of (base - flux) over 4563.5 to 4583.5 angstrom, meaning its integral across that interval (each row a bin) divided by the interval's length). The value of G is -1.0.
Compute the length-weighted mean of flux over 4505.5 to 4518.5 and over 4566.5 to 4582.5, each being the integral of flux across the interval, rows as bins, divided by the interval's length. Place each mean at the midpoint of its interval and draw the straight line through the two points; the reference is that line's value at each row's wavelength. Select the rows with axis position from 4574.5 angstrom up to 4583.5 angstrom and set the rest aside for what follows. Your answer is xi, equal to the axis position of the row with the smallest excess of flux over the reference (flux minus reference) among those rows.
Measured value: 4581.0 angstrom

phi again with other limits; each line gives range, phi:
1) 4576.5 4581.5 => 228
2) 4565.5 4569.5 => 242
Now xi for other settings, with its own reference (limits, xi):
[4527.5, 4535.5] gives 4529.0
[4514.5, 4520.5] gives 4517.0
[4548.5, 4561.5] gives 4550.0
